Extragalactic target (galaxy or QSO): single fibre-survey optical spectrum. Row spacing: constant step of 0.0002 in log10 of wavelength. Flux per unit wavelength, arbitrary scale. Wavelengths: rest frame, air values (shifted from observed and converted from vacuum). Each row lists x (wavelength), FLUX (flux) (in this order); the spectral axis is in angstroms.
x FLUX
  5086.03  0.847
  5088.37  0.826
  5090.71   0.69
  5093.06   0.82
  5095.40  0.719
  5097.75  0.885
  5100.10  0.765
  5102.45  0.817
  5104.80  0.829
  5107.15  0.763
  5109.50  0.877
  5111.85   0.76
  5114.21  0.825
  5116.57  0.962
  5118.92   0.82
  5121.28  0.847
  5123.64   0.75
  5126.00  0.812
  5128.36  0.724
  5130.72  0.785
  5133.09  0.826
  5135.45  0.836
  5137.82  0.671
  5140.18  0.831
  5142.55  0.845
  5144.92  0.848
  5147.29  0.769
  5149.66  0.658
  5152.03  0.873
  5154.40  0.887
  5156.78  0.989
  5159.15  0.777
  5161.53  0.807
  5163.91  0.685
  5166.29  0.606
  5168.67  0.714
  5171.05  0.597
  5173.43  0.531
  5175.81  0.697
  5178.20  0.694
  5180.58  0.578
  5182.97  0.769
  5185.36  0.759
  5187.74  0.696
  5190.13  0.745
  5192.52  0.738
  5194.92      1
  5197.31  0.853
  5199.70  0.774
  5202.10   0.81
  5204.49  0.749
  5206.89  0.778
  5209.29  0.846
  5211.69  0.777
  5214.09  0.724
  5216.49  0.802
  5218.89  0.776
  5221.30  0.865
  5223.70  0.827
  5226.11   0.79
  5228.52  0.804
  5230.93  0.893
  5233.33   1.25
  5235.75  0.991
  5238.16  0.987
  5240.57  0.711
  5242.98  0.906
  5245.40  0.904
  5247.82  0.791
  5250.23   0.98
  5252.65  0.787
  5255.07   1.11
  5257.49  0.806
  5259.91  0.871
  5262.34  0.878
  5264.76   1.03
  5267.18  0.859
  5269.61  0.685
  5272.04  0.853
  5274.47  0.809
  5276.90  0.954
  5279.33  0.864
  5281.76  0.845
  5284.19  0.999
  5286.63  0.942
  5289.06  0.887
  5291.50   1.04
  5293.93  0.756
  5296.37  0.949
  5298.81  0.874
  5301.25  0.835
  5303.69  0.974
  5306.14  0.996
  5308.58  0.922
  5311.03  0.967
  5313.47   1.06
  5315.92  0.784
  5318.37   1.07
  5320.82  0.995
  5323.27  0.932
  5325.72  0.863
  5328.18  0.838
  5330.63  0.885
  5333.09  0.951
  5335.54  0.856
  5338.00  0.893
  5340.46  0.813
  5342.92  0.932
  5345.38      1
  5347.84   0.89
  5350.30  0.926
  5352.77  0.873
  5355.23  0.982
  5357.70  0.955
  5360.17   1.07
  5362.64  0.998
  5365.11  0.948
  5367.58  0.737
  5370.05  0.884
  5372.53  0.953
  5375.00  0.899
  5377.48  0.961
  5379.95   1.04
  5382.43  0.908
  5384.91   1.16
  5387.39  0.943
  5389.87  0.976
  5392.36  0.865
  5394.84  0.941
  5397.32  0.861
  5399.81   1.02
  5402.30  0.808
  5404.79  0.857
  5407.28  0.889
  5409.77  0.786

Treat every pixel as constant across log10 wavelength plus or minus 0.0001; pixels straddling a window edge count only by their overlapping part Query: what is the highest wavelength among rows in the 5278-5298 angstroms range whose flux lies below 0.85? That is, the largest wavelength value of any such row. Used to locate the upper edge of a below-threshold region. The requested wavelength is 5293.93 angstroms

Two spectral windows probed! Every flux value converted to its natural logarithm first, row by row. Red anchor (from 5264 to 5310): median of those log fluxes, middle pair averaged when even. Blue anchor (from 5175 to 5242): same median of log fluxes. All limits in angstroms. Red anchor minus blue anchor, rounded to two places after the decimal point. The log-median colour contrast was 0.13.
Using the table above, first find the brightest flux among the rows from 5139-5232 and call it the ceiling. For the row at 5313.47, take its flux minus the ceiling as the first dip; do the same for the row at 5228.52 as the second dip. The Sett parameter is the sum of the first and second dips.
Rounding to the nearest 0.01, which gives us -0.14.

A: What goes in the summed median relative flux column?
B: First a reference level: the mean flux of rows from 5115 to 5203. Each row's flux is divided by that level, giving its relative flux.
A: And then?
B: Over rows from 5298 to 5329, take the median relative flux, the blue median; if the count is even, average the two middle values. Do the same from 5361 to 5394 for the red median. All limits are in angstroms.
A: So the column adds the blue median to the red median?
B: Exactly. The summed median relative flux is 2.44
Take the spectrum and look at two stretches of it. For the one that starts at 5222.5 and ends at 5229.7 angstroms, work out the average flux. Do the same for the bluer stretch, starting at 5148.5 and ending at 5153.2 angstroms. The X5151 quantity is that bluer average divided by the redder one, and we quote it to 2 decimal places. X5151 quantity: 0.95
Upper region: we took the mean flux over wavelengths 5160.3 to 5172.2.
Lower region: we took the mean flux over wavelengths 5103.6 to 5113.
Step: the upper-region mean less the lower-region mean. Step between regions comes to -0.13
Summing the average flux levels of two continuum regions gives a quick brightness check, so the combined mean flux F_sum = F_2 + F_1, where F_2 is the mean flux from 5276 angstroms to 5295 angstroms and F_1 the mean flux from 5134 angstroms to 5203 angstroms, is 1.67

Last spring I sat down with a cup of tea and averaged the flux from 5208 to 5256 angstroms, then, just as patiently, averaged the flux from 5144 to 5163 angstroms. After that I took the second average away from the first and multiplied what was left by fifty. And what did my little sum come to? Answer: 3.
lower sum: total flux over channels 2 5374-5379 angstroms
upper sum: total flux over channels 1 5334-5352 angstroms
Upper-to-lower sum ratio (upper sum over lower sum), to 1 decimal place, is 3.4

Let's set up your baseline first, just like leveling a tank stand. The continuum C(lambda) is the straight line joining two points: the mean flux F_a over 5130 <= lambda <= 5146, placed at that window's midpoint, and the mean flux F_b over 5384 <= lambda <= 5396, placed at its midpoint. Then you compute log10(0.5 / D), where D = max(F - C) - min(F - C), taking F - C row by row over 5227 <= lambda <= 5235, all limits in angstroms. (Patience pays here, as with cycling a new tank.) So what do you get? 0.1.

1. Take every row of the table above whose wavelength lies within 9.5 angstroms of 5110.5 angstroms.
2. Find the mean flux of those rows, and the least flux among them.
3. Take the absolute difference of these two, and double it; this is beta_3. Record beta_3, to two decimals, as 0.14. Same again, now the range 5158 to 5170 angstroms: 0.22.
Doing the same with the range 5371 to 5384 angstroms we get 0.11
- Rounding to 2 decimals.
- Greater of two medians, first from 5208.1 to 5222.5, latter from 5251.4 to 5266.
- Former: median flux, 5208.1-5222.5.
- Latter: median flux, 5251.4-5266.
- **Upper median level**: 0.87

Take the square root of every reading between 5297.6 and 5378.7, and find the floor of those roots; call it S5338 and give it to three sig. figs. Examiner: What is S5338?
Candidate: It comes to 0.858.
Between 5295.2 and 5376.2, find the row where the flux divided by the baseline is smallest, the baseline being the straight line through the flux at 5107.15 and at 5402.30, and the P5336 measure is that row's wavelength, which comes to 5367.58 angstroms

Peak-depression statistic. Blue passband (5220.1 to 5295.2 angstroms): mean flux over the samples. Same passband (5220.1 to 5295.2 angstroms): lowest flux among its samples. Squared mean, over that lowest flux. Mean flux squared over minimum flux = 1.16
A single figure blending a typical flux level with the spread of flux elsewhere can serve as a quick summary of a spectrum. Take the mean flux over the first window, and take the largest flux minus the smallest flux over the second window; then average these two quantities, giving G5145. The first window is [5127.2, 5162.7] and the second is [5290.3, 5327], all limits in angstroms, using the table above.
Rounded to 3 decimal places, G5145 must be 0.561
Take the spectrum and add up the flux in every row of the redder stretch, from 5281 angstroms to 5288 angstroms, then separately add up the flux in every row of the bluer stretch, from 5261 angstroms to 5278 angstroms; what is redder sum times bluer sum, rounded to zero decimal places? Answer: 17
